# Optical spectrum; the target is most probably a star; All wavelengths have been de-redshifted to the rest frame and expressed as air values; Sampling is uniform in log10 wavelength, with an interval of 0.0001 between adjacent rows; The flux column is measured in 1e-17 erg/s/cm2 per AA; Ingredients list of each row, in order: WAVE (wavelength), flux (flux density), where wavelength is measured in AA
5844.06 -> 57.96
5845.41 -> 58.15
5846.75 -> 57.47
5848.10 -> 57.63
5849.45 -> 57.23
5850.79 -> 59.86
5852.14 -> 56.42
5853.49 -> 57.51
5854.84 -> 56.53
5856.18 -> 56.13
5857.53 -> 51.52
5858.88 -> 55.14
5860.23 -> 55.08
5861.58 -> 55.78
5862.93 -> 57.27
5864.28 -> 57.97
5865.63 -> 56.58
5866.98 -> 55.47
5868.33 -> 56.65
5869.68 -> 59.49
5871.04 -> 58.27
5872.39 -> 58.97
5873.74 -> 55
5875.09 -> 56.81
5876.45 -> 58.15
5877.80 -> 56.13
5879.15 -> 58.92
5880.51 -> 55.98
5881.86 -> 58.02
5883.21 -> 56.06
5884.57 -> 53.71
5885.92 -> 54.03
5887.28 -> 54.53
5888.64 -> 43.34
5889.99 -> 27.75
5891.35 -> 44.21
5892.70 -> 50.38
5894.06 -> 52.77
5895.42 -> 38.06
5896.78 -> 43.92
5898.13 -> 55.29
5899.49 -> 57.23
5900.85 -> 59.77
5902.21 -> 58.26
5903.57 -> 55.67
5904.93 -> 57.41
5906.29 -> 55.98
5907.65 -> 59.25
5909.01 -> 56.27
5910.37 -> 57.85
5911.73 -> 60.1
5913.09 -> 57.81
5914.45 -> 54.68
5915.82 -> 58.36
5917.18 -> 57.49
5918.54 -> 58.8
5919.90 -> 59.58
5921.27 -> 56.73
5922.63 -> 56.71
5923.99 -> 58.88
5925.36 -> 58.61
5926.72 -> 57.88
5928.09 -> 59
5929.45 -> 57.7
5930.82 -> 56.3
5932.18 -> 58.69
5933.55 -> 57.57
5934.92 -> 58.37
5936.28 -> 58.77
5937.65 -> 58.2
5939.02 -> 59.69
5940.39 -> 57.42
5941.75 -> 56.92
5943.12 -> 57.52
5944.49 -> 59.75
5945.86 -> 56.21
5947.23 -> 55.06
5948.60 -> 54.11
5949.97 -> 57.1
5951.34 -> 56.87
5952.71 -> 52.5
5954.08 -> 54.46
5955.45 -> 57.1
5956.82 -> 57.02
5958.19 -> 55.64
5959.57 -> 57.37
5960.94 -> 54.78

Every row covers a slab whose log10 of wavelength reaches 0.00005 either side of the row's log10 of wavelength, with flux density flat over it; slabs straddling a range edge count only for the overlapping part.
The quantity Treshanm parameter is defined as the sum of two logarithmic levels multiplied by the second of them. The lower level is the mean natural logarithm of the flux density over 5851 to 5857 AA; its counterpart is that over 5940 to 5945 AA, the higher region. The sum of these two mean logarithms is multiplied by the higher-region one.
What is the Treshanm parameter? 32.9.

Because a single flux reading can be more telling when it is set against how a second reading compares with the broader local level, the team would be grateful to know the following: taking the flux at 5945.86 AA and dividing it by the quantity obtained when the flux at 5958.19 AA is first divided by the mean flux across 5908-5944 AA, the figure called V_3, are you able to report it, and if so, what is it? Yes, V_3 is 58.5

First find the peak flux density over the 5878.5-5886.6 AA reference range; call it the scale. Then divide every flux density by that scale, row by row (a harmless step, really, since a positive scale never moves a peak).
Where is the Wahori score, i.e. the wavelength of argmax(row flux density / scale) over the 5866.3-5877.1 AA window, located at 5869.68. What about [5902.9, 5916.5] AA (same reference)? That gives 5911.73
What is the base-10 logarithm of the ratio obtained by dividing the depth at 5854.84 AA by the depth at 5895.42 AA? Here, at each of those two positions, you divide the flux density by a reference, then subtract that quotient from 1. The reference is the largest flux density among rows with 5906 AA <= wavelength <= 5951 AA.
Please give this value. -0.8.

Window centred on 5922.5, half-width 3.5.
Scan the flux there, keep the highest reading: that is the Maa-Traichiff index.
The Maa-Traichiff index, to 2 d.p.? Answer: 59.58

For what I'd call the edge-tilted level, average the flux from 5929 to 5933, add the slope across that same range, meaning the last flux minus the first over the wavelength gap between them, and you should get 57.9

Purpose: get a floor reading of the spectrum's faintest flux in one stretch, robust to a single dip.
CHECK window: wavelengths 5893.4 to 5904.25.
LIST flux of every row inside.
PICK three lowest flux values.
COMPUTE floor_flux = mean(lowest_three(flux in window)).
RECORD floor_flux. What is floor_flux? 45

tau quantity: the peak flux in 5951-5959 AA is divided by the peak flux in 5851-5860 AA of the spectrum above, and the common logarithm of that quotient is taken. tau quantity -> -0.003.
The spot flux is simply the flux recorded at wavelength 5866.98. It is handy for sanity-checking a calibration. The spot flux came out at 55.47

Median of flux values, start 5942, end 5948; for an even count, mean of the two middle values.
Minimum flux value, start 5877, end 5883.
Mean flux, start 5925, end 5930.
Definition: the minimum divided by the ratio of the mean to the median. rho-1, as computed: 54.6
